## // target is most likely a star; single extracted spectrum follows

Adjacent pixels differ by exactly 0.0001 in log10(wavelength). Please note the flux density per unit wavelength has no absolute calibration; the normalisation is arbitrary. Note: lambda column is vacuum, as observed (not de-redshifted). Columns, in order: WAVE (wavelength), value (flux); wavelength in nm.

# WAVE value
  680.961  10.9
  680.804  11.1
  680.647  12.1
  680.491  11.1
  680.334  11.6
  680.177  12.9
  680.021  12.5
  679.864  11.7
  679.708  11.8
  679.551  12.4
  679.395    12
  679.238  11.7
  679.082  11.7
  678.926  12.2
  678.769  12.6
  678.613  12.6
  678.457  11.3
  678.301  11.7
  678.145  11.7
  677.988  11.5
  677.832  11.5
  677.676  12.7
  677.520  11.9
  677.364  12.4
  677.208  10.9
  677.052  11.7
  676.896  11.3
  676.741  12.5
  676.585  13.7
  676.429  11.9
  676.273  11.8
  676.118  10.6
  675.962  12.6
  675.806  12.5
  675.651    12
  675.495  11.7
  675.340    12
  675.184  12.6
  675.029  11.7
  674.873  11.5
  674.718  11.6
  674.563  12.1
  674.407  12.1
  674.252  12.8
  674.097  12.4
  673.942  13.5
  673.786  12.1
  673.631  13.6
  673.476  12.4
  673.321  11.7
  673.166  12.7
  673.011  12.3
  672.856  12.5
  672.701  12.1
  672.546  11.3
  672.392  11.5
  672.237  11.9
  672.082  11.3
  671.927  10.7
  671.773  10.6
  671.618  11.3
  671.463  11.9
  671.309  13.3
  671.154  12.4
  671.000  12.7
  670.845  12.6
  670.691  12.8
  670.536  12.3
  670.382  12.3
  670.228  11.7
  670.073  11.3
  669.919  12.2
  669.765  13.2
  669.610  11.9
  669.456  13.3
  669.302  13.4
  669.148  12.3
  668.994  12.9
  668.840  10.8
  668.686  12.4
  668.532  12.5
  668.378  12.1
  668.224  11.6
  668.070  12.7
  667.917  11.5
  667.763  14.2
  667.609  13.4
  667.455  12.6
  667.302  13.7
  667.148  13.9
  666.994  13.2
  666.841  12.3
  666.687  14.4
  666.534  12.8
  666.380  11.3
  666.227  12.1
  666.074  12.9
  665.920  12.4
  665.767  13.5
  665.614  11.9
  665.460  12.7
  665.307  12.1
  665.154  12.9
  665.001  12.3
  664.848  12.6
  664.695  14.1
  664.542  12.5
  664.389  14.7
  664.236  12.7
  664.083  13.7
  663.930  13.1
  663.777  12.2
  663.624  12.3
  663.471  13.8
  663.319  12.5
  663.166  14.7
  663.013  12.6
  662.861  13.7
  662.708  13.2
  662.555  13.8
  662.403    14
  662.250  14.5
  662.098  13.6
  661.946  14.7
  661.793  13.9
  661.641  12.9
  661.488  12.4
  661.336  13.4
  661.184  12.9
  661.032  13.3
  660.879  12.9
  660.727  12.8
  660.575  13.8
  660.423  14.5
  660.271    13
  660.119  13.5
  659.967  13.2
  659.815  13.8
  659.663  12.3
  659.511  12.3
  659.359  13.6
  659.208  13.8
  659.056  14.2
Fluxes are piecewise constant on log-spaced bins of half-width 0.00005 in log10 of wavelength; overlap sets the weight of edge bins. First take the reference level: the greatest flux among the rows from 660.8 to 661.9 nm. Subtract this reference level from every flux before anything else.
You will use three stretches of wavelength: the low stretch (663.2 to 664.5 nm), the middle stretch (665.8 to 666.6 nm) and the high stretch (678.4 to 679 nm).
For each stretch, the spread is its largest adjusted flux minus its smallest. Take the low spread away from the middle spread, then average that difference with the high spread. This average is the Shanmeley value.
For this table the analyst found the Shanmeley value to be 0.2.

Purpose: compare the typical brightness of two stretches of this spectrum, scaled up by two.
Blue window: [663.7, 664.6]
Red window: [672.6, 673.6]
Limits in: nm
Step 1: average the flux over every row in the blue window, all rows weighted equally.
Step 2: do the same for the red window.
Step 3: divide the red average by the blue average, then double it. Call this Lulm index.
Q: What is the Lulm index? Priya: 1.87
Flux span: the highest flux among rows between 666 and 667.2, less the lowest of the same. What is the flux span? 3.1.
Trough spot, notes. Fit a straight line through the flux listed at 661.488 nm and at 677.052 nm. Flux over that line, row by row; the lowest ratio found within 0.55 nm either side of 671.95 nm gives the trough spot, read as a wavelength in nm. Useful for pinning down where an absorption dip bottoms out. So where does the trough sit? 671.773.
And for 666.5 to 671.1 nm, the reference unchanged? 668.840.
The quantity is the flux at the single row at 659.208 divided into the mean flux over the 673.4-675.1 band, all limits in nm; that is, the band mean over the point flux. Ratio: 0.89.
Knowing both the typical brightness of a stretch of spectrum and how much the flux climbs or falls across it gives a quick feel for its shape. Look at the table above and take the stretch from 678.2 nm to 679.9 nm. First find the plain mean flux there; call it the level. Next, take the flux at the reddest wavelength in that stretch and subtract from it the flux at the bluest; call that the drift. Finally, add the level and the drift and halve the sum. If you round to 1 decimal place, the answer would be 6.0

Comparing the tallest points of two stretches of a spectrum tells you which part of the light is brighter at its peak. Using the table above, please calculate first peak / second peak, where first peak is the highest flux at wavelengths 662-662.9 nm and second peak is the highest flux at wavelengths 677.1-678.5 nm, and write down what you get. 1.14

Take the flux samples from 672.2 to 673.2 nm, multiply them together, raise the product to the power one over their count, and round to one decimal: 12.0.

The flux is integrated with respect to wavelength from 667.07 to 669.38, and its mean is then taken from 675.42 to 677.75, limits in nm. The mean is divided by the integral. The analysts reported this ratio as 0.411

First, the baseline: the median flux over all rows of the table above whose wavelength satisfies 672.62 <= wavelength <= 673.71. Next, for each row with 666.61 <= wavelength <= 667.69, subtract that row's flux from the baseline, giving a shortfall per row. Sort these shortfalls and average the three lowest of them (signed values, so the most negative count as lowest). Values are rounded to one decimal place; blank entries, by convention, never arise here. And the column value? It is -1.6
